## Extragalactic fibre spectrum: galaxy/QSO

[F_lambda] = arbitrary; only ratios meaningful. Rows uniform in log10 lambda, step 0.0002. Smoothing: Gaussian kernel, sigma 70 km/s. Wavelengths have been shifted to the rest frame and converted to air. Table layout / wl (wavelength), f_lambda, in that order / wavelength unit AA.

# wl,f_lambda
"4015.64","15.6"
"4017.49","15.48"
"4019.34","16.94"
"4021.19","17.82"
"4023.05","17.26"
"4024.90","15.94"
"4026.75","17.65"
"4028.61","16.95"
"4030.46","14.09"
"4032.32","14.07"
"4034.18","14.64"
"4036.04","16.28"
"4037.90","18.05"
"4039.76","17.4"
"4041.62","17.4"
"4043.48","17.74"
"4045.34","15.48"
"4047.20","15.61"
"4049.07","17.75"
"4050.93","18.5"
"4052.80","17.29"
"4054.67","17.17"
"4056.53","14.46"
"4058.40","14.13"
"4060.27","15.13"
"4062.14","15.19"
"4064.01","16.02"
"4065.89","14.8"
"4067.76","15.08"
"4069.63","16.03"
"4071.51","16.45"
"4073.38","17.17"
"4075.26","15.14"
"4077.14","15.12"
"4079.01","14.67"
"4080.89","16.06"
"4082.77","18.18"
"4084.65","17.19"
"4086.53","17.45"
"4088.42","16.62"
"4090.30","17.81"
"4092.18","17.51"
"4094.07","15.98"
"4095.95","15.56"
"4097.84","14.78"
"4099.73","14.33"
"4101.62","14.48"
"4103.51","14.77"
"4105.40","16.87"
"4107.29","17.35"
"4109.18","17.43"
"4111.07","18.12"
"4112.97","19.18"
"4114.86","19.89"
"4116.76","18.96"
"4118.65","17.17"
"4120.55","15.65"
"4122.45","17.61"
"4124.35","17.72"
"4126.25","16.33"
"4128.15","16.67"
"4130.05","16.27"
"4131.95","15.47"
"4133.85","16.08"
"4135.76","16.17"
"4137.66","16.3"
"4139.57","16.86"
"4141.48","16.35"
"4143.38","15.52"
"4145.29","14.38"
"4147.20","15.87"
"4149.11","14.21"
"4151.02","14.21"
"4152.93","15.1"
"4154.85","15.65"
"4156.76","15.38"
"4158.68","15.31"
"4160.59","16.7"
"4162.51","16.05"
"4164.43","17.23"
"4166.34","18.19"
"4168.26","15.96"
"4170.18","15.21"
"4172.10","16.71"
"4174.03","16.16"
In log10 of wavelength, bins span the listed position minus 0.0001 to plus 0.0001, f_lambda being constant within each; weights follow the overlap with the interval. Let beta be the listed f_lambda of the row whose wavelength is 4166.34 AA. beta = 18.19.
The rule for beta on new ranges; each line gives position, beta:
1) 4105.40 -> 16.87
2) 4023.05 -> 17.26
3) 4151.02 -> 14.21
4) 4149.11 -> 14.21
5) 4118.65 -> 17.17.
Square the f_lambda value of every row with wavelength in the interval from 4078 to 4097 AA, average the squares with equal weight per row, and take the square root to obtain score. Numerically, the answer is 16.7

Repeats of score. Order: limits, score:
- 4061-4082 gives 15.6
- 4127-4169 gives 15.9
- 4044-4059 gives 16.4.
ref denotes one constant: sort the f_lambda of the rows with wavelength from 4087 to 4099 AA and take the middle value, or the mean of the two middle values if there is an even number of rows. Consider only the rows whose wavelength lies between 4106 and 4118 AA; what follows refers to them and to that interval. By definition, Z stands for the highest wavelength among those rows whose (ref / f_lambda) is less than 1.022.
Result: 4116.76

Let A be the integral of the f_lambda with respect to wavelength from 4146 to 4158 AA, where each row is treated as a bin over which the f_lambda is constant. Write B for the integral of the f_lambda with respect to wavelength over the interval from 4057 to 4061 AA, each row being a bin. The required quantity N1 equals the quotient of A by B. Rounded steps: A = 181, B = 58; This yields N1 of 3.1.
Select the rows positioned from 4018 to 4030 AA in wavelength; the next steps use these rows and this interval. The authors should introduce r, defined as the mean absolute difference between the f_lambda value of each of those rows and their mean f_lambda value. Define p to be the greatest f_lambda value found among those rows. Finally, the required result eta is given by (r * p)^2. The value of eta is 74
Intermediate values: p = 17.82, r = 0.5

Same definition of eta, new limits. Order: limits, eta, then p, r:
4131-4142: 25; 16.86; 0.3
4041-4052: 358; 18.5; 1.0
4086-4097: 187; 17.81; 0.8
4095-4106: 148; 16.87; 0.7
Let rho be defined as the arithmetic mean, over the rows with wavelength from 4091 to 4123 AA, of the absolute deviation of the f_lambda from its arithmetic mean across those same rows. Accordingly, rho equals 1.4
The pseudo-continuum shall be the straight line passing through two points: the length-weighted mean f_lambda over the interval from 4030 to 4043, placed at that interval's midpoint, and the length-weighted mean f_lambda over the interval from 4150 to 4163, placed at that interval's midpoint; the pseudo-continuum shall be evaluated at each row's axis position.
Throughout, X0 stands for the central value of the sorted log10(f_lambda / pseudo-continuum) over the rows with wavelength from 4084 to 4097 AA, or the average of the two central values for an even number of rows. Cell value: 0.04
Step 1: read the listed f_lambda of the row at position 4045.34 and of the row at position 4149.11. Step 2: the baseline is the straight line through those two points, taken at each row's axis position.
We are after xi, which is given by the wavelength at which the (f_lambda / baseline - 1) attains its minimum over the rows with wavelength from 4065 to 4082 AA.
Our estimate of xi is 4065.89 AA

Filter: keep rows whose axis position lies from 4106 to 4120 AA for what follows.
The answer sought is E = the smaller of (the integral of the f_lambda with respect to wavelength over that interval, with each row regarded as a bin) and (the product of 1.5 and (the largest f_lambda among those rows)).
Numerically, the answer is 29.8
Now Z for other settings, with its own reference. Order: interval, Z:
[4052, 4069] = 4064.01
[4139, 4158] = 4141.48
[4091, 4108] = 4107.29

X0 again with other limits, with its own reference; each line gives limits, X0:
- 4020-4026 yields 0.03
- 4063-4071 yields -0.01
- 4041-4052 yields 0.04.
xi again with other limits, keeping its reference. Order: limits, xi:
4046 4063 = 4058.40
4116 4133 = 4131.95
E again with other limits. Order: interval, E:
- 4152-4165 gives 25.8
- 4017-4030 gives 26.7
